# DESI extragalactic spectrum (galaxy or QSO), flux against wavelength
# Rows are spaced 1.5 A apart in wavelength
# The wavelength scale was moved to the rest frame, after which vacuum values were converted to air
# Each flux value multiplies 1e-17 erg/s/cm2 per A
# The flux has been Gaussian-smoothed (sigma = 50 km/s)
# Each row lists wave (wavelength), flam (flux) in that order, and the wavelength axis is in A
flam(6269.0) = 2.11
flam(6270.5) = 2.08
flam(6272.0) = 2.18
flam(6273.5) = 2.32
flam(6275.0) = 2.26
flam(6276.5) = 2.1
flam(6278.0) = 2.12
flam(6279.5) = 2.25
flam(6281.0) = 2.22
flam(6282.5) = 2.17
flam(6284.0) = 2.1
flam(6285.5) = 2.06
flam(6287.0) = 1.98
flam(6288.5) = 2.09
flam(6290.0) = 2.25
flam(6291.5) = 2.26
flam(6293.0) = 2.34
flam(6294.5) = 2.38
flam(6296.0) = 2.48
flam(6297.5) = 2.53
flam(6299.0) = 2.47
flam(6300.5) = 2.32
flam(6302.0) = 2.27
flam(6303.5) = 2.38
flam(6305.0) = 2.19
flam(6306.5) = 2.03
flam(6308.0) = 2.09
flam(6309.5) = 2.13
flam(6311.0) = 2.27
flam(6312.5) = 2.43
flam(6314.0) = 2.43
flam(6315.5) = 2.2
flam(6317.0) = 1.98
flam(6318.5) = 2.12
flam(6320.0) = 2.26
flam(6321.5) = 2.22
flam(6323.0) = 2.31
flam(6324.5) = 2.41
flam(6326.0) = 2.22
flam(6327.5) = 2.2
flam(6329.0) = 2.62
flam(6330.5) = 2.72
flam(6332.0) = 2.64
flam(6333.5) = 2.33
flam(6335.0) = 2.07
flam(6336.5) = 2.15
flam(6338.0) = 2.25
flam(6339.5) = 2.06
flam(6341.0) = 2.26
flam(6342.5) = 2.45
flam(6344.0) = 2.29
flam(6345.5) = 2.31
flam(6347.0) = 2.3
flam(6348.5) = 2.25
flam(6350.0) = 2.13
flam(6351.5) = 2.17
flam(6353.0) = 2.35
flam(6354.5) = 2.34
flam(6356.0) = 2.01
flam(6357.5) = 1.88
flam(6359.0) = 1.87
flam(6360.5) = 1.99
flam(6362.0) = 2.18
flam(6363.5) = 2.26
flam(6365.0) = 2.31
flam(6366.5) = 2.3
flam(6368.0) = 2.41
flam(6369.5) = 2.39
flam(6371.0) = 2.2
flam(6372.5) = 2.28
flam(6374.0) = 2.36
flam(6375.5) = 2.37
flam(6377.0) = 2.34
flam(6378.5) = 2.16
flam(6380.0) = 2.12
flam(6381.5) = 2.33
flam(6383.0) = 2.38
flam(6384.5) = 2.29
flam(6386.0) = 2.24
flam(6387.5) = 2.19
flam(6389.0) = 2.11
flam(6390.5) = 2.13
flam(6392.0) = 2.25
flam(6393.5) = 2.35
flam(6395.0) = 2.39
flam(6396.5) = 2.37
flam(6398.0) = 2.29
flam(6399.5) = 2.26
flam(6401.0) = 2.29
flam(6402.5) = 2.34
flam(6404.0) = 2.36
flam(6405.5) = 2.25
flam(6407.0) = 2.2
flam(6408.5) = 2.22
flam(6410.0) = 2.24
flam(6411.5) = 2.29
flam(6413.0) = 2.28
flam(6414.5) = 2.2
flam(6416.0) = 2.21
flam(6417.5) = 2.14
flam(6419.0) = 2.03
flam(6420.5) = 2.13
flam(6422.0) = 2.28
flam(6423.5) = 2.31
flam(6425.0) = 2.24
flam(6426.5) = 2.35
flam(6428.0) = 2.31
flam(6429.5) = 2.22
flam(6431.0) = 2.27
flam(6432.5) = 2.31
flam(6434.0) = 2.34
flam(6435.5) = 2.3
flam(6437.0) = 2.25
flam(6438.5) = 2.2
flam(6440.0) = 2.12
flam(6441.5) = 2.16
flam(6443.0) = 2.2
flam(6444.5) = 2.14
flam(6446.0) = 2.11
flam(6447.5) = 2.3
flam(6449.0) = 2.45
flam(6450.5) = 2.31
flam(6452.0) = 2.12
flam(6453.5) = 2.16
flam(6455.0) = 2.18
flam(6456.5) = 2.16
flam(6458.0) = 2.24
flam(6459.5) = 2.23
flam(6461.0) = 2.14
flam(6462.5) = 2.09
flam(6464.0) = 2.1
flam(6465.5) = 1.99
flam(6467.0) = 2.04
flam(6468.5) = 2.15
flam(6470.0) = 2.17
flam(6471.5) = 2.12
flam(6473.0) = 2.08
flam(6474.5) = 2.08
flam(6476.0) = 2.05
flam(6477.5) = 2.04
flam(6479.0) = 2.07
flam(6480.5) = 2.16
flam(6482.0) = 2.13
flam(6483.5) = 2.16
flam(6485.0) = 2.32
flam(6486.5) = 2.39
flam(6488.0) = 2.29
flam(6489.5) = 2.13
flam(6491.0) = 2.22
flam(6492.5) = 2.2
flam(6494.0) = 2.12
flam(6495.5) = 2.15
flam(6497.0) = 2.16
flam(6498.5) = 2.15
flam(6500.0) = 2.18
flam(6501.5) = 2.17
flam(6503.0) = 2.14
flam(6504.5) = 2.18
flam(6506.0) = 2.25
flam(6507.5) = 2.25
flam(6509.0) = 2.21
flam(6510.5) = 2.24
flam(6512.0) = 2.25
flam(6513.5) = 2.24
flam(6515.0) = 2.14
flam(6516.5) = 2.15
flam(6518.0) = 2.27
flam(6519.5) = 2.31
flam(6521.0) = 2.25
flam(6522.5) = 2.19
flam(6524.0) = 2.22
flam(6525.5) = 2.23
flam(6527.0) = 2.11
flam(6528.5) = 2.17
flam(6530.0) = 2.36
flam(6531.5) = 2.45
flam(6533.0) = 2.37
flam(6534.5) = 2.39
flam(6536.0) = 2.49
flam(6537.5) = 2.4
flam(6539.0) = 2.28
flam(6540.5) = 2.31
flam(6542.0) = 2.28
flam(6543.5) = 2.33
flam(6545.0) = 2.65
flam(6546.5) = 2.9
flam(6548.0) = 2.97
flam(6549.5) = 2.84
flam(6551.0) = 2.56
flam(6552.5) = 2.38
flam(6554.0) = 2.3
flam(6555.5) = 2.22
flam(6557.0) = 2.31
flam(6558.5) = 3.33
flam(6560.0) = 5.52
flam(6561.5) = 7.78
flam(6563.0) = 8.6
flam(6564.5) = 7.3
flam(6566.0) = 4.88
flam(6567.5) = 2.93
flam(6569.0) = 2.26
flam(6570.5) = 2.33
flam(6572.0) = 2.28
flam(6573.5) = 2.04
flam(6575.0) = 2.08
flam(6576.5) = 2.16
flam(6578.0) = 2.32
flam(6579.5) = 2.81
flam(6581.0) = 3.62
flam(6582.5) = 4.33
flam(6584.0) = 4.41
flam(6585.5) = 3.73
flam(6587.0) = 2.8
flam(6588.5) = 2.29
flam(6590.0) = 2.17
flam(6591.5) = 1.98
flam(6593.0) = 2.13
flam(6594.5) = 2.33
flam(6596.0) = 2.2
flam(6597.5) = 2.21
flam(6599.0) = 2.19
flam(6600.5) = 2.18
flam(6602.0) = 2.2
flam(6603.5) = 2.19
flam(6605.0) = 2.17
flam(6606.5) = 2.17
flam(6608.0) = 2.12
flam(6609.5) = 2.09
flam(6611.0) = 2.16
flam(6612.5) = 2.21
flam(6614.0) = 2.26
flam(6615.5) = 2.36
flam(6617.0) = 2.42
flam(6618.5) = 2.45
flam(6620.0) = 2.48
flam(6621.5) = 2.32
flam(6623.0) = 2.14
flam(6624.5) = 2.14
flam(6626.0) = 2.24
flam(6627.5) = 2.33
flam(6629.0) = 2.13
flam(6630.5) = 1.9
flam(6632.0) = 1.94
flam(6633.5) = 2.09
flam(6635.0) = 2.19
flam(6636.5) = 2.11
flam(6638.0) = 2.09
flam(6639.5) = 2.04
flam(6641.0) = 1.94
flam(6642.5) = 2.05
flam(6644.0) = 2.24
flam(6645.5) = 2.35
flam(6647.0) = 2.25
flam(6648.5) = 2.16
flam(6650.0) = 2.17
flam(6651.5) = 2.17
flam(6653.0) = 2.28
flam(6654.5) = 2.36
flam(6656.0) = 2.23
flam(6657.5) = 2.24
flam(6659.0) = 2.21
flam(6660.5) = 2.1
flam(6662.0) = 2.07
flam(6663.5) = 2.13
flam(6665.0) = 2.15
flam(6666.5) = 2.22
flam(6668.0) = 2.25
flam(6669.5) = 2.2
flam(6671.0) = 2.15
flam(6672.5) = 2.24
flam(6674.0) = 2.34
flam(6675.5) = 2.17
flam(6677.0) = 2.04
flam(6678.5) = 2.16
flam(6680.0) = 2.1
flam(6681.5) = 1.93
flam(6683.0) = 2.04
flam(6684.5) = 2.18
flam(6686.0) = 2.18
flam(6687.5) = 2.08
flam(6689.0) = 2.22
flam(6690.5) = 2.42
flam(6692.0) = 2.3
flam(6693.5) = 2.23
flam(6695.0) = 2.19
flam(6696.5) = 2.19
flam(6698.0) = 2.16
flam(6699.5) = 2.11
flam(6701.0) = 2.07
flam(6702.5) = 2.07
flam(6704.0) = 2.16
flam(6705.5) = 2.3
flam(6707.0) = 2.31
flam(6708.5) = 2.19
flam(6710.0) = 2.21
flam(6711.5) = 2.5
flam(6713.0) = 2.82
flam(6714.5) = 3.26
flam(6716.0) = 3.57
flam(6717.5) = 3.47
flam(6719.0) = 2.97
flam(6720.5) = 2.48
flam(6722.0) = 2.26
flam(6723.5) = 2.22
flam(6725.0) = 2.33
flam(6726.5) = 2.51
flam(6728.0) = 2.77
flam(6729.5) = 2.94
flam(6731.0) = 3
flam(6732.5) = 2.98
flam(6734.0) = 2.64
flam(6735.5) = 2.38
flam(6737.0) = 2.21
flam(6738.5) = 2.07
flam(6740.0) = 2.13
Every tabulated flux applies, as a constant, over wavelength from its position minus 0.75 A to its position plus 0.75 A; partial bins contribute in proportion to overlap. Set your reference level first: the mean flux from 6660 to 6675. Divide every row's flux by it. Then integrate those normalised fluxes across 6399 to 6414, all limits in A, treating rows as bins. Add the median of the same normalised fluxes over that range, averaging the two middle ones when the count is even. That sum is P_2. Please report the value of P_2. 16.6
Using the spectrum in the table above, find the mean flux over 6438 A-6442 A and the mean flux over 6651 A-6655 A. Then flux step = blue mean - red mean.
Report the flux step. -0.11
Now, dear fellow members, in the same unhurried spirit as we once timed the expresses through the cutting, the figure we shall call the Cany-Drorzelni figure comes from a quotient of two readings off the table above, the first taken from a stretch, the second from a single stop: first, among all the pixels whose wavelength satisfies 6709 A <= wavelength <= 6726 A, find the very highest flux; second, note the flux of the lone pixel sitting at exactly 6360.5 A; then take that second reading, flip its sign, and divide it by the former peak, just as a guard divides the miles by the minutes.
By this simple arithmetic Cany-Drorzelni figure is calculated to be -0.56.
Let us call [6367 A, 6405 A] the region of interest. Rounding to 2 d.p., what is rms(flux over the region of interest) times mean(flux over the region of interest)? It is 5.24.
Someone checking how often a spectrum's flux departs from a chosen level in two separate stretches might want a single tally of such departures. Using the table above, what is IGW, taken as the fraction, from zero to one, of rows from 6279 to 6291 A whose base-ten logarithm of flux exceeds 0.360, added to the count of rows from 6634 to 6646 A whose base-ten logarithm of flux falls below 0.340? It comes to 5.0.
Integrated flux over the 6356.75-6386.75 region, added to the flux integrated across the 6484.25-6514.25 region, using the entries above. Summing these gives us 133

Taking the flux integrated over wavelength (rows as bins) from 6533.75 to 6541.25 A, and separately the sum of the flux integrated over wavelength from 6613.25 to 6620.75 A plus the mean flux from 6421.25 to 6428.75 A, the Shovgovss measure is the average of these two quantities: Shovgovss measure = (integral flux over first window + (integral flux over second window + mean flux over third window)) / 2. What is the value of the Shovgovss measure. 19.0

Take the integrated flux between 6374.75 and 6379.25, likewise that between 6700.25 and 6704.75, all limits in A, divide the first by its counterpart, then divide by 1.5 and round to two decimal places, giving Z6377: 0.73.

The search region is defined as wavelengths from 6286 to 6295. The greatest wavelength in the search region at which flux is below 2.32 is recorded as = 6291.5 A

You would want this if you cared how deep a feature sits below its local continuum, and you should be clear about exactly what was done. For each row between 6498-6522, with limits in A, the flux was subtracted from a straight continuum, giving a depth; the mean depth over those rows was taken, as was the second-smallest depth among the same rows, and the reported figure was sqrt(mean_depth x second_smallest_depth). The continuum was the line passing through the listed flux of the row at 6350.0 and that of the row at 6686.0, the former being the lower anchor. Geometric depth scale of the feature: 0.08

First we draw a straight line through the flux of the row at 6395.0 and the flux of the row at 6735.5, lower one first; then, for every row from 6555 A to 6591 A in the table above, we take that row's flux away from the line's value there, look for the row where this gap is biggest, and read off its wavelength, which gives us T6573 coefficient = 6573.5 A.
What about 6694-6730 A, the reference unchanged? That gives 6701.0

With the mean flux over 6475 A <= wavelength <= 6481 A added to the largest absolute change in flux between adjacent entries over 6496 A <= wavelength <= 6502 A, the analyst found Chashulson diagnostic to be 2.11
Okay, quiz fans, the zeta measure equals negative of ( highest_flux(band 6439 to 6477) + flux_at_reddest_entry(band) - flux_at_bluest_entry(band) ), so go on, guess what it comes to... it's -2.38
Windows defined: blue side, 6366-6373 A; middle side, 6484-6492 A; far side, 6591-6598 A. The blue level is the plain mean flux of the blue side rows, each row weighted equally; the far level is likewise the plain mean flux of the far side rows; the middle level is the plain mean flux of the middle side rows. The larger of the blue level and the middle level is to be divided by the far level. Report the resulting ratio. 1.07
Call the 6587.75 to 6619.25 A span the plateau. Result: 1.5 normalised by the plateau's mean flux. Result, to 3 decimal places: 0.678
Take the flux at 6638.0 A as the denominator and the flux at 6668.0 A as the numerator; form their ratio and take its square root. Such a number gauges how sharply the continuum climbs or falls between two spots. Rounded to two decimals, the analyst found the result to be 1.04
